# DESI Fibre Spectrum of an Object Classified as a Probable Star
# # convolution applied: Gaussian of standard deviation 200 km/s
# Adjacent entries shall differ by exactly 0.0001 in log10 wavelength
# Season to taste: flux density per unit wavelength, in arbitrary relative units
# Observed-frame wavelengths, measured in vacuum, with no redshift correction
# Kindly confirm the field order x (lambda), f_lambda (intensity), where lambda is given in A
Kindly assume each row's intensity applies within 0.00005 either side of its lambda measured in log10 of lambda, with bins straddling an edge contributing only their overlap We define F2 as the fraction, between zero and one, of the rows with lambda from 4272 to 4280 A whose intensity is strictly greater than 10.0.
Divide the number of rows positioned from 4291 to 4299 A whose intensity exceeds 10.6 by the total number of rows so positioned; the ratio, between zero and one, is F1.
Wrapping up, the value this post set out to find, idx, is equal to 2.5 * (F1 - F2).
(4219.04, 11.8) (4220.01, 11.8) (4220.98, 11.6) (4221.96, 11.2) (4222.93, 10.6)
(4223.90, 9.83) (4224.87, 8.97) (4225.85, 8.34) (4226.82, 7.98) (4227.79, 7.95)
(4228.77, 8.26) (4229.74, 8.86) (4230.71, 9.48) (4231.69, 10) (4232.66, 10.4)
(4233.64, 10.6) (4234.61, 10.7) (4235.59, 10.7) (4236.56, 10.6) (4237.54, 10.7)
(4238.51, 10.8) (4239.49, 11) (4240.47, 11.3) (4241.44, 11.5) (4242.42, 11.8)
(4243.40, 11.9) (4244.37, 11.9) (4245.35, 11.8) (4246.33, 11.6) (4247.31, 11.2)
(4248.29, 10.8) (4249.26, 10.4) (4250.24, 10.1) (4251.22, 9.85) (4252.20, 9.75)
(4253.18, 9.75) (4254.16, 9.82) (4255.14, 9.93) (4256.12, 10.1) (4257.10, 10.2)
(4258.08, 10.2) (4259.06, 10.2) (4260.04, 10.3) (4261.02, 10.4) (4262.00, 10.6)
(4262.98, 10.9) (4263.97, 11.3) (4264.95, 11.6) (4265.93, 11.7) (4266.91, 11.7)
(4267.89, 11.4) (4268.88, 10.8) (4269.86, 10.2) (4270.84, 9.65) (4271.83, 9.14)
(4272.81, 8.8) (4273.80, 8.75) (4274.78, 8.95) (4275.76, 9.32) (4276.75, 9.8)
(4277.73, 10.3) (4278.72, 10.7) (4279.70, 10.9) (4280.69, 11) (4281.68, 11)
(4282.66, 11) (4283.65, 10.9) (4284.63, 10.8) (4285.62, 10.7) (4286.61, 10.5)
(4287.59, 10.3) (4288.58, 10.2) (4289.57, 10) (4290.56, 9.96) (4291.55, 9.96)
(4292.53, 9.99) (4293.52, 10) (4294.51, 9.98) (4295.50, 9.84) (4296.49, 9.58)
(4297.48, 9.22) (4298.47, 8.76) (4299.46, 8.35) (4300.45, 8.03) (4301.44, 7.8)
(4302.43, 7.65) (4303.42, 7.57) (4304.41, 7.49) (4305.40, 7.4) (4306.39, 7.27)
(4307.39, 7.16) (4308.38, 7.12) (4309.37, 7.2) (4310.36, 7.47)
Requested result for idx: -0.9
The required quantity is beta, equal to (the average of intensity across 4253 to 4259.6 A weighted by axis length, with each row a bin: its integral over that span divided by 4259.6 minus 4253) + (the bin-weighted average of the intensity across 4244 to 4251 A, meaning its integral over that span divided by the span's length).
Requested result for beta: 21.1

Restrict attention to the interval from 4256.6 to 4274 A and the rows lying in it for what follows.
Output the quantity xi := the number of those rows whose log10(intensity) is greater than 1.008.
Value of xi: 14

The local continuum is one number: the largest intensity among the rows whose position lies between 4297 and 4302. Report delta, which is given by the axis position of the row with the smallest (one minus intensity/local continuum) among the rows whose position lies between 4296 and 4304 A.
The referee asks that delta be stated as 4296.49 A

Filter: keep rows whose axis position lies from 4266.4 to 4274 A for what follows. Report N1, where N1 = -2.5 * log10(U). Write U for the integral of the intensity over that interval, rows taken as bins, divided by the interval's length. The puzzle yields -2.511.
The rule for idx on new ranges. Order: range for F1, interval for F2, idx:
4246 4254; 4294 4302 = 0.9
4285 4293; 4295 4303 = 0.3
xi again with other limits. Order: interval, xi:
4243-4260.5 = 11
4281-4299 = 8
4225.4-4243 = 11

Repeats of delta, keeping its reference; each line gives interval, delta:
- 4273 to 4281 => 4280.69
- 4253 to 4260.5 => 4260.04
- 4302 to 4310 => 4302.43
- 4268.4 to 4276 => 4268.88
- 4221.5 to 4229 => 4221.96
